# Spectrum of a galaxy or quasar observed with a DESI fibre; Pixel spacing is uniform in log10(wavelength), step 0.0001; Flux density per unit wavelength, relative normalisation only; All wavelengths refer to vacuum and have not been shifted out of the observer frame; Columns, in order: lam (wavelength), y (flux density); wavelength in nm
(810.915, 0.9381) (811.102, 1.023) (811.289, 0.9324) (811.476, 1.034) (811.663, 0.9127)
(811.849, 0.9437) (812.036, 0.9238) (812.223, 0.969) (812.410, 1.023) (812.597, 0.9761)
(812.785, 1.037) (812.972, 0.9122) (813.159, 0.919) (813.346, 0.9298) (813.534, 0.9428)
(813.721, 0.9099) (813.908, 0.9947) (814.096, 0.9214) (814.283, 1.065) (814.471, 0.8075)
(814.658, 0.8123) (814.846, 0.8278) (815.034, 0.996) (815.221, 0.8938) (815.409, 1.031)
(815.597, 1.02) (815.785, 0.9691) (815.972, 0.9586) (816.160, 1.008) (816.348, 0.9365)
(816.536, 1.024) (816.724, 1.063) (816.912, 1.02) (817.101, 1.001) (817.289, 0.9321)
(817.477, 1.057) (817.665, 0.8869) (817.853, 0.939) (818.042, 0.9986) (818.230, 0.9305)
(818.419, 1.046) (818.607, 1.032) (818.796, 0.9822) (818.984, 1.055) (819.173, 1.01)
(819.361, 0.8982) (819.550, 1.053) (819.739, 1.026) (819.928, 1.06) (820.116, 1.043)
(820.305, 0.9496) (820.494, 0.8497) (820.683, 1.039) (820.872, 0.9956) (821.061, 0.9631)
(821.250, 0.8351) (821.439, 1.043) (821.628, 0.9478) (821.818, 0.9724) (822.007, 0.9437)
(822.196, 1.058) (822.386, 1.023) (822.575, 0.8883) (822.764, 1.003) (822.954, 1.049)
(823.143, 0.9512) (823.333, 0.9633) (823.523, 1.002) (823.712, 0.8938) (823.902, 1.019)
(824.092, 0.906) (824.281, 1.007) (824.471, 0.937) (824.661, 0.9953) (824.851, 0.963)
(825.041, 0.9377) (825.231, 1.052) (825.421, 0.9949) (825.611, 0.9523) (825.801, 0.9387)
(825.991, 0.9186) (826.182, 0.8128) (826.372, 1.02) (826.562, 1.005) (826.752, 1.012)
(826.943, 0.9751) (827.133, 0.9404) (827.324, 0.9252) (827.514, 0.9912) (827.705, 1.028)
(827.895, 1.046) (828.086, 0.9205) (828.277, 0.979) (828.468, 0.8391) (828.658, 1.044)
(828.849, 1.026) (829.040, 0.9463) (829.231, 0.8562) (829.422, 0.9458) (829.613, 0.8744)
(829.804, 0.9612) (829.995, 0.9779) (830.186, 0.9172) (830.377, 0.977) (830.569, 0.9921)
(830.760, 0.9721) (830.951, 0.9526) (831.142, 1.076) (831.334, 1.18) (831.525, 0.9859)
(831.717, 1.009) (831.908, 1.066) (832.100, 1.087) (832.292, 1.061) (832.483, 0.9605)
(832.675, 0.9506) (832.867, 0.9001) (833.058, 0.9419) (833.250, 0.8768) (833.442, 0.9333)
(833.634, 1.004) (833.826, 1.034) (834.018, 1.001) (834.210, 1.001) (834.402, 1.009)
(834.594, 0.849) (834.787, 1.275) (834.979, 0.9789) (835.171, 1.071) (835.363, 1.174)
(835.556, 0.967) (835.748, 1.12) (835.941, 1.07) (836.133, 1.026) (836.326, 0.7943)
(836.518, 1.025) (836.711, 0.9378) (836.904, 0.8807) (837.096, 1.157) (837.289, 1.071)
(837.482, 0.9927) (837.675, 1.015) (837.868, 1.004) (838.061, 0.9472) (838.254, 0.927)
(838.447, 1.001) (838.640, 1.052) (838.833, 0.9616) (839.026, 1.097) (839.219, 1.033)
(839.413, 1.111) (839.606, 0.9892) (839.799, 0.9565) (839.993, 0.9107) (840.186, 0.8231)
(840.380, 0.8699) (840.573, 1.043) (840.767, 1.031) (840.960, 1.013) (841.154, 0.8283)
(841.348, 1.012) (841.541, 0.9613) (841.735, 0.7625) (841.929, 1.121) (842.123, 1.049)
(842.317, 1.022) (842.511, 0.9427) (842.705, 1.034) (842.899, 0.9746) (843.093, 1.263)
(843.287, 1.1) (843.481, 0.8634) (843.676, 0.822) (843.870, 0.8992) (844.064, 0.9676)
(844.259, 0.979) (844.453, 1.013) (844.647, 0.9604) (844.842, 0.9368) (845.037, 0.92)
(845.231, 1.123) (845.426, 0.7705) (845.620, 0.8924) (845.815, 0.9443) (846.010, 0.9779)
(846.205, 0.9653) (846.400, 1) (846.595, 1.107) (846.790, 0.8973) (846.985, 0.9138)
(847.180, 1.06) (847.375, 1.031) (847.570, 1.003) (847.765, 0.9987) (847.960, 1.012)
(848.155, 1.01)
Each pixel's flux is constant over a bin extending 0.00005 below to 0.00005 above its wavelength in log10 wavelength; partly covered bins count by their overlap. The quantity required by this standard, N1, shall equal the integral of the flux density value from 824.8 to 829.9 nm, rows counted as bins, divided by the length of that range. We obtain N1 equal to 0.96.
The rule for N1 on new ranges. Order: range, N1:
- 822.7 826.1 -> 0.97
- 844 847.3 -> 0.97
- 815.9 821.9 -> 0.99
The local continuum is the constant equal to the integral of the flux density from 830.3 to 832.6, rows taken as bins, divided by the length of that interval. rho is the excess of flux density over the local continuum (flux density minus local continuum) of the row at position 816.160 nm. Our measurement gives -0.02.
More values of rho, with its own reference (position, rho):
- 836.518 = 0.00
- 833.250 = -0.15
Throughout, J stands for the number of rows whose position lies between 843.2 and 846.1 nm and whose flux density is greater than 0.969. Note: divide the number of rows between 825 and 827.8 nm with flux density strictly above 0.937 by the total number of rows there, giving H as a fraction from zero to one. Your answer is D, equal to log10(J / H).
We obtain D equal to 0.80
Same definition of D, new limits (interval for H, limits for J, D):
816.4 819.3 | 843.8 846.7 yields 0.88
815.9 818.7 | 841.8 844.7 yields 1.09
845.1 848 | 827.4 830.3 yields 0.98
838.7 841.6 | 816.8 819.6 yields 1.13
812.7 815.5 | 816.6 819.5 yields 1.40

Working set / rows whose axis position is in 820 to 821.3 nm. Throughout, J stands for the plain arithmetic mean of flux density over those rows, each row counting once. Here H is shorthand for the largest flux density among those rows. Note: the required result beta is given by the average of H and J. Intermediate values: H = 1.043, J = 0.95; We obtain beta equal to 1.00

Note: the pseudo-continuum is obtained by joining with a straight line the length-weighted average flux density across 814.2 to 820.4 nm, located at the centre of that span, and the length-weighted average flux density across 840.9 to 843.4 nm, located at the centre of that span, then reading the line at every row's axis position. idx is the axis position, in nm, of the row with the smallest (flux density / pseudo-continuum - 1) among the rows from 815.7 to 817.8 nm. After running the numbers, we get 817.665 nm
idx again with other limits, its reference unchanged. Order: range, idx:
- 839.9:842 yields 841.735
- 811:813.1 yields 812.972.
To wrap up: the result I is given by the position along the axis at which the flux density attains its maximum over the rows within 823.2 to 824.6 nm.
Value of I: 823.902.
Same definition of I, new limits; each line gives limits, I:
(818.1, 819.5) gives 818.984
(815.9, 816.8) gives 816.724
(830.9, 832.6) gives 831.334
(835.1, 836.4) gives 835.363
